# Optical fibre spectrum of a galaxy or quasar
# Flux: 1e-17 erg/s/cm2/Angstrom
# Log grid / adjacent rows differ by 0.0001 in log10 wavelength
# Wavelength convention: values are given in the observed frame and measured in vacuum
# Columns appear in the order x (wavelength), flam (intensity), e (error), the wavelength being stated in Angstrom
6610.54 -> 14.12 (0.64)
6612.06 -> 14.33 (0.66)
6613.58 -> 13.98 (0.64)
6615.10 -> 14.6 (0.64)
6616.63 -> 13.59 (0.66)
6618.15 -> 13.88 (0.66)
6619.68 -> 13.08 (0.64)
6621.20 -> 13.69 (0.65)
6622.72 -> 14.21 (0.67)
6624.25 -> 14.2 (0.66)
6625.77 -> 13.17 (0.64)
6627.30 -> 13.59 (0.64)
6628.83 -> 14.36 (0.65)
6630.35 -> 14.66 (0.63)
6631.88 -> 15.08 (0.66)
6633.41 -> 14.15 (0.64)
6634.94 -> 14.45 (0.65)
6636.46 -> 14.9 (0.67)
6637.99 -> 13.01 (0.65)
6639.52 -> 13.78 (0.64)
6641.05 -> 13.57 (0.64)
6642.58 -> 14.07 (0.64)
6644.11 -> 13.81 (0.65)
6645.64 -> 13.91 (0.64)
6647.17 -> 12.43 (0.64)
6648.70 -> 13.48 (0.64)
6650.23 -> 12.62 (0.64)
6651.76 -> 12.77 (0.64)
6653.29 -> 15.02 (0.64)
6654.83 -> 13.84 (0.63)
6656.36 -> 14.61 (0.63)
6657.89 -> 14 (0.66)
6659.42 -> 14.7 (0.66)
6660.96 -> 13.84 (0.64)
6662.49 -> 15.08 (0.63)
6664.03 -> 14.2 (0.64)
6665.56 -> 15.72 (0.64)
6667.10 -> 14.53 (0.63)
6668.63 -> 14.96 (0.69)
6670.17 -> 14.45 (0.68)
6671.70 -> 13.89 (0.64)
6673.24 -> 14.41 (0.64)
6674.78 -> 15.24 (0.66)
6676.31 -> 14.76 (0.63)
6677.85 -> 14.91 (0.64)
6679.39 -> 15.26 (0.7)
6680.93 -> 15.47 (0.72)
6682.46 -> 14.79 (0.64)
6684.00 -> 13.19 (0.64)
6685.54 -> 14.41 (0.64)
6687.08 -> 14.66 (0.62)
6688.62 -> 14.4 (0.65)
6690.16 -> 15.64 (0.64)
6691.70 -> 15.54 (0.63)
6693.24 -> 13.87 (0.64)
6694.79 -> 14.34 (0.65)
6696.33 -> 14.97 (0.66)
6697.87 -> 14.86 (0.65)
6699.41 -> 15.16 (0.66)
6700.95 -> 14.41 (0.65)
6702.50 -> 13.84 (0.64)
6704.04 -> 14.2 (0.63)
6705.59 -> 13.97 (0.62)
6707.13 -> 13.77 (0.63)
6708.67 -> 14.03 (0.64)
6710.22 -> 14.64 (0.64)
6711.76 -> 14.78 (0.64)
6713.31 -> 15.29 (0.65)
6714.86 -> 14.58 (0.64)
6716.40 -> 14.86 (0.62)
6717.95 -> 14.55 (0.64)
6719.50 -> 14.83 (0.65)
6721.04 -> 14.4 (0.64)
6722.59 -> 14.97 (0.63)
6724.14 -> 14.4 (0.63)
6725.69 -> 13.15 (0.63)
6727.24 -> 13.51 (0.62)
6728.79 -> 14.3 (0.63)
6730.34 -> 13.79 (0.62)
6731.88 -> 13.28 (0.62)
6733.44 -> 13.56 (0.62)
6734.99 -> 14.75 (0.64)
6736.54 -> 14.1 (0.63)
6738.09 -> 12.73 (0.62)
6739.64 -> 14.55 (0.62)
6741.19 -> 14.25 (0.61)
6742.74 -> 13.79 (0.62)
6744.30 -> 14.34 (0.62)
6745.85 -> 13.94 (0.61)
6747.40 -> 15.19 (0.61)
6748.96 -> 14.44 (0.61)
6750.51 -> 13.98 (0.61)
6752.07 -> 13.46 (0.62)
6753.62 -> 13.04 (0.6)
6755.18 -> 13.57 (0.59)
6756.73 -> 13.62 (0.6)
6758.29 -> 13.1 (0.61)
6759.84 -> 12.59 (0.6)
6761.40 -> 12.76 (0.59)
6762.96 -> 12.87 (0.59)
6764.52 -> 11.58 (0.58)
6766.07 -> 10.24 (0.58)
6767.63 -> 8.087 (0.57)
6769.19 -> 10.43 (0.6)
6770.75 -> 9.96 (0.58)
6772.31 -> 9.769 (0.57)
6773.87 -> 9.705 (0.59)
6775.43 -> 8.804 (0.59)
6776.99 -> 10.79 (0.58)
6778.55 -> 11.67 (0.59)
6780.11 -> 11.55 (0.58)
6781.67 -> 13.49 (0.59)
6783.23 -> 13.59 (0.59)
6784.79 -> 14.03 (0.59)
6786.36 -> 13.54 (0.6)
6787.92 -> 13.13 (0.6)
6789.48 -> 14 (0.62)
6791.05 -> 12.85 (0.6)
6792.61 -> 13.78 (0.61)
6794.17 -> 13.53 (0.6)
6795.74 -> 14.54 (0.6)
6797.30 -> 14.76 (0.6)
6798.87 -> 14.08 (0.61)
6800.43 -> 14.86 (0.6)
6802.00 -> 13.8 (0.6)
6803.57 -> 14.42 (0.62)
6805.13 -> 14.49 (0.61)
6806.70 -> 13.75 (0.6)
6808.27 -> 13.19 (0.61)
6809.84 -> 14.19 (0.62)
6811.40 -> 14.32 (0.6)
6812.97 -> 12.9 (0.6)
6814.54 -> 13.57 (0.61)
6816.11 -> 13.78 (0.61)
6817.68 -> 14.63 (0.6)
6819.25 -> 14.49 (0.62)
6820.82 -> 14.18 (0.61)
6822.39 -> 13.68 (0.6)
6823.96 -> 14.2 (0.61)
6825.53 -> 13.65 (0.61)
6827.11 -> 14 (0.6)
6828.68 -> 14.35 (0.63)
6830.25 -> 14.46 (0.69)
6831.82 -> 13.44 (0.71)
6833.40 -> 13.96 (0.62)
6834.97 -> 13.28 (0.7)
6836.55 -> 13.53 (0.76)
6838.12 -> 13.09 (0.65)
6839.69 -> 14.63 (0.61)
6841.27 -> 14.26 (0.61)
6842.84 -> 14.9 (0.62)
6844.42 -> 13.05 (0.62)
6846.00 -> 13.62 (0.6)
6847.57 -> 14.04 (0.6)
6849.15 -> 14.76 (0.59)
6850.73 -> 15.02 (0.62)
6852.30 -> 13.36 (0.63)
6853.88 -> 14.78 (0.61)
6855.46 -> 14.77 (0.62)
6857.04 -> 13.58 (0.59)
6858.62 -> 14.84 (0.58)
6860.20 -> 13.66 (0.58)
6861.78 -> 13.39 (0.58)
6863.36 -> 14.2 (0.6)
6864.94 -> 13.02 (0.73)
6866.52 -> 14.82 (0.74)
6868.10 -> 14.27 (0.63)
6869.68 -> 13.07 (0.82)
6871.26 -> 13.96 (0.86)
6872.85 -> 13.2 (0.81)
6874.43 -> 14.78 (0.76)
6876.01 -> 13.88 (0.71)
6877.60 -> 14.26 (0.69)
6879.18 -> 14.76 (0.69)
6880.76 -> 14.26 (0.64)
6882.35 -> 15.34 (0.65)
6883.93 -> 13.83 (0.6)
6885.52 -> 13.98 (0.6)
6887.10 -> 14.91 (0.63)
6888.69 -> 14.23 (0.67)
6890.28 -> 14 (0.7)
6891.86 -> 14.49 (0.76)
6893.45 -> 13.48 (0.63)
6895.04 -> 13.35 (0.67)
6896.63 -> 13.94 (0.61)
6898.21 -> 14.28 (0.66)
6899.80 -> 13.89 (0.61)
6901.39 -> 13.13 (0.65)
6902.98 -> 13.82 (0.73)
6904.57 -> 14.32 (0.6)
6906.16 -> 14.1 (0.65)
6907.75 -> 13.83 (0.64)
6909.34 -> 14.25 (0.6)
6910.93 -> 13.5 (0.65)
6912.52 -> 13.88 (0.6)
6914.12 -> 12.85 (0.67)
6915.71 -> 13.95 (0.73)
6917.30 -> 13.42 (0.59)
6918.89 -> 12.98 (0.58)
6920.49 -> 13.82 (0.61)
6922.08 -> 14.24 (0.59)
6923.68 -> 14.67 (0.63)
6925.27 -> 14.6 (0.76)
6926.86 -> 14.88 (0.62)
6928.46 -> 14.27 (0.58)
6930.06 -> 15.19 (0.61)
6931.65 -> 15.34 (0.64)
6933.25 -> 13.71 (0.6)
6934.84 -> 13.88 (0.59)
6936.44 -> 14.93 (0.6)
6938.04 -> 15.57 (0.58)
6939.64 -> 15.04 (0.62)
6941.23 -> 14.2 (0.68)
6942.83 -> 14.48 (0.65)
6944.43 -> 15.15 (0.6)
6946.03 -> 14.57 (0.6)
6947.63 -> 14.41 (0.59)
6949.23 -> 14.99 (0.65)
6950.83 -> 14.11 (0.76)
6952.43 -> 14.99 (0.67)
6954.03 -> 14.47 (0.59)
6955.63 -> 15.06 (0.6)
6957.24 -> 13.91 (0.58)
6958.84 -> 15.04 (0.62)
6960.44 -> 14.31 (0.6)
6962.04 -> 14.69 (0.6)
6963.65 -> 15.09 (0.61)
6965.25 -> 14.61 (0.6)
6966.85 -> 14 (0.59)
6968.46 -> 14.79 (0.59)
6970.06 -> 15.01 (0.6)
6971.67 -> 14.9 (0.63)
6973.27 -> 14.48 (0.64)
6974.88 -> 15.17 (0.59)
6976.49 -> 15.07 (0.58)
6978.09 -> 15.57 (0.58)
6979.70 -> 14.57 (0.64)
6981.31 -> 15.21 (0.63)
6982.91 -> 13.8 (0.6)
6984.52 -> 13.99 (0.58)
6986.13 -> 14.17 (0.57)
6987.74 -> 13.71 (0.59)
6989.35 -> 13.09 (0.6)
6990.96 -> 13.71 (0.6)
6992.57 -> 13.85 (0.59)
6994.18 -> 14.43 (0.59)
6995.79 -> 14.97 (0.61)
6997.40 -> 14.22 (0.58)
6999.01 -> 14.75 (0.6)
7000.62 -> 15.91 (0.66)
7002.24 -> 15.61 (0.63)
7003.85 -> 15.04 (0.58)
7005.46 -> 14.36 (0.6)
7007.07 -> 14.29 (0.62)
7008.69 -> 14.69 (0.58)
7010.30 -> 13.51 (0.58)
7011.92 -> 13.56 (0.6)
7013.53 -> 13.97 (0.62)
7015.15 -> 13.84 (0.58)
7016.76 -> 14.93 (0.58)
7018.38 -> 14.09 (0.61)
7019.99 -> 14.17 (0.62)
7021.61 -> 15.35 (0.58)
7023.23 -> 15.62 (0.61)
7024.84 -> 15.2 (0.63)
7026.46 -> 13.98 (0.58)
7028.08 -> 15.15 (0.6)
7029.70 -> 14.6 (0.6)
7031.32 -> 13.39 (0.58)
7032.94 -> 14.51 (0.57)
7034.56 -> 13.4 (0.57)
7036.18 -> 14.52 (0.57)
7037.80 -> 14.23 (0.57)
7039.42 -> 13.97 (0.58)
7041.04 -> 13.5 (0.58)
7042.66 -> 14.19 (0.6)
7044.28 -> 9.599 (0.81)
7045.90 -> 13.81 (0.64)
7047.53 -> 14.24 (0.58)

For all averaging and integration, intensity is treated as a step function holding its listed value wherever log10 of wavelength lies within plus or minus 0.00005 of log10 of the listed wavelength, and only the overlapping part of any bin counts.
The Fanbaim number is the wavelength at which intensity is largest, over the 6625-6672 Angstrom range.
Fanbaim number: 6665.56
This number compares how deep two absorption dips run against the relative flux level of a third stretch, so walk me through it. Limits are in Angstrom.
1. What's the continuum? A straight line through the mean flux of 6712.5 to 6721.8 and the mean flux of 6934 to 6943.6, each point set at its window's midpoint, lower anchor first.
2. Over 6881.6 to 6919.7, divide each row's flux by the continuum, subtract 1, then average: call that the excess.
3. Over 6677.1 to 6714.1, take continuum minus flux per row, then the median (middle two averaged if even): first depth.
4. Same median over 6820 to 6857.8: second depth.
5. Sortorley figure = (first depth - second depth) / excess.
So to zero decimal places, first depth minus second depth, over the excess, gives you 11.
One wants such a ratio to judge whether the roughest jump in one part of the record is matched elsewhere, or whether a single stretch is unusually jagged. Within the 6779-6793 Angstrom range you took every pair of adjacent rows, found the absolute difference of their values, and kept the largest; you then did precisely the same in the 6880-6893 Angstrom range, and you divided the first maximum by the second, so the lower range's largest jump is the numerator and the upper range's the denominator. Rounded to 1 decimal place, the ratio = 1.3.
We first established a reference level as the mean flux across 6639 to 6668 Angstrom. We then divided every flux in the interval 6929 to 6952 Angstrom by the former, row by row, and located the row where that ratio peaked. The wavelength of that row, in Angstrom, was 6938.04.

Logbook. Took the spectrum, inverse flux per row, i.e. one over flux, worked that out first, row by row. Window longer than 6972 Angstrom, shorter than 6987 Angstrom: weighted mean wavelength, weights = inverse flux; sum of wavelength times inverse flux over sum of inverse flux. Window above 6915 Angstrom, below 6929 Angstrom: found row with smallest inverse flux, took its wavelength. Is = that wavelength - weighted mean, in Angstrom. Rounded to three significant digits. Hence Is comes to -52.9 Angstrom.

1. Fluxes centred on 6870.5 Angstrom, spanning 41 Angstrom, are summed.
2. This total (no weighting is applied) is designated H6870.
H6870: 368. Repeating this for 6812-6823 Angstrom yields 97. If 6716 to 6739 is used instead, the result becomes 211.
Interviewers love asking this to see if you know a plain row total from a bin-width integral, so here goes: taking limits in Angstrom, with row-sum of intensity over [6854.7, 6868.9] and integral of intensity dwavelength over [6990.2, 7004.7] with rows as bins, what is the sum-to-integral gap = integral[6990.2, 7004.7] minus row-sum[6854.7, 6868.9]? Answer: 87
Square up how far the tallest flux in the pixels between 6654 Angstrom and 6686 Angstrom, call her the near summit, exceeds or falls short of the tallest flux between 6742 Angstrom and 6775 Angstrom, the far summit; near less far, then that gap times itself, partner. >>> 0.28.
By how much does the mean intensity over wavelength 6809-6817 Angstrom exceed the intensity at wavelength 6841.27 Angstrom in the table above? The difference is -0.5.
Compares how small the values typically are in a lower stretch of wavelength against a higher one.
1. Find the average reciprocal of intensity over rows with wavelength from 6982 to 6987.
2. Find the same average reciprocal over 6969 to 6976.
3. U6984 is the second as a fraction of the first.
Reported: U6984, 0.94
